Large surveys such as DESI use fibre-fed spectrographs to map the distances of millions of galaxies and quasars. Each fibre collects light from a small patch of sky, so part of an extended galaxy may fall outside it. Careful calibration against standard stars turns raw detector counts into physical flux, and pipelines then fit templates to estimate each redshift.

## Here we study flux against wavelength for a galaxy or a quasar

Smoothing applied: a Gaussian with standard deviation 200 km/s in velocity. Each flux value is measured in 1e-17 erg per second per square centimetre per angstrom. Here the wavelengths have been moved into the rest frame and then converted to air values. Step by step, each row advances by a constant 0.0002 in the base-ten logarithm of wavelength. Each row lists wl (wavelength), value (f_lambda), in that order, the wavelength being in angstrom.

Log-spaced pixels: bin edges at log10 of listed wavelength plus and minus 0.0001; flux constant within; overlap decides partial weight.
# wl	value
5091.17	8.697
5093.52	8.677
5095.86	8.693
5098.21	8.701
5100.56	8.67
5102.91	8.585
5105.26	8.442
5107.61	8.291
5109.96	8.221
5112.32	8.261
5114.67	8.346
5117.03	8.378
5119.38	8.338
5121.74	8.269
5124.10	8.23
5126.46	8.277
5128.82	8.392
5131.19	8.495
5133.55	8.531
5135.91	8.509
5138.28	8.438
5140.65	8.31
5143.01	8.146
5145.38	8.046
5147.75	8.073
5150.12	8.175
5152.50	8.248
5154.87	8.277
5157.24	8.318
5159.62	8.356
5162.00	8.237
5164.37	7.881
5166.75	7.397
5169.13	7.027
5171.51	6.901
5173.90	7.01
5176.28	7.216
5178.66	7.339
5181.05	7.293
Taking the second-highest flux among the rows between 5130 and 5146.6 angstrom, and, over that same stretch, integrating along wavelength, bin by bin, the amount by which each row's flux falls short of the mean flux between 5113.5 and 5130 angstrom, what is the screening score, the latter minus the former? -9.1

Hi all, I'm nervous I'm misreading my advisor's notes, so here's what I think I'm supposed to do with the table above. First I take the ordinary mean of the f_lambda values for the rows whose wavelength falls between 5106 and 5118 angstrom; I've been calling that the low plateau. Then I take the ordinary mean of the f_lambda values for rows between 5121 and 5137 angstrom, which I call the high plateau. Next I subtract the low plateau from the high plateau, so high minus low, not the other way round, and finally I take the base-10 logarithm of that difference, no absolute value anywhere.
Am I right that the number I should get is -1.06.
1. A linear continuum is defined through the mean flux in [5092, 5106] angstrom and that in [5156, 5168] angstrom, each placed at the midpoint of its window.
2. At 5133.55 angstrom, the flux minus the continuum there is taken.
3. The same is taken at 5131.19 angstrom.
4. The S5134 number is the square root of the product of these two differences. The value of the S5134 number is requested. 0.19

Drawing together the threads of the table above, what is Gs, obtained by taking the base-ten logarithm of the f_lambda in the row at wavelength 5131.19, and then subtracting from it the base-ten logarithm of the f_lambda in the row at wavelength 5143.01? 0.018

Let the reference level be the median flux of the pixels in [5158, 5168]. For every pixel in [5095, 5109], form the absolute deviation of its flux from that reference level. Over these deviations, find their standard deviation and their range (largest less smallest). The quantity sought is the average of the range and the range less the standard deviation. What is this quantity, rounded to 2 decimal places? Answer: 0.33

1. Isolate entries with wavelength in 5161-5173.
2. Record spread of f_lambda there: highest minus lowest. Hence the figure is 1.34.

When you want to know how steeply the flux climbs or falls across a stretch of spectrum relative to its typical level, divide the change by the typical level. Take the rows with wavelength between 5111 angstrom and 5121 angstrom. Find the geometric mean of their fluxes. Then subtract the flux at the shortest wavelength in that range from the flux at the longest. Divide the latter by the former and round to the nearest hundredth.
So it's 0.01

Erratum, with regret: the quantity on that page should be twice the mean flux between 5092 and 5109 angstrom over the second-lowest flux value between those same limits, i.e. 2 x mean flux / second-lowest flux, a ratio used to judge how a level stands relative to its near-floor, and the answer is 2.03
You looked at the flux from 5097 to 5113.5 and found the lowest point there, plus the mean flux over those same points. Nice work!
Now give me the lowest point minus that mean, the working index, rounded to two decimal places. -0.23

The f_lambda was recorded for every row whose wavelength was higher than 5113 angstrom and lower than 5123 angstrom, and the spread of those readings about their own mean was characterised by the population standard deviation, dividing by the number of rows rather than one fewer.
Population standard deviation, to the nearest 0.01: 0.04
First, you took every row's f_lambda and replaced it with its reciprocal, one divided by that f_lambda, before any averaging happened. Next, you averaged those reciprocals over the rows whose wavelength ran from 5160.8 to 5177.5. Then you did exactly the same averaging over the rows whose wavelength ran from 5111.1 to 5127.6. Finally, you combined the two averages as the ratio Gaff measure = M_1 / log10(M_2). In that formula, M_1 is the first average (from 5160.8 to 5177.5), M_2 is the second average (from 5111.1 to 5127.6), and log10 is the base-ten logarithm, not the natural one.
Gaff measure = -0.148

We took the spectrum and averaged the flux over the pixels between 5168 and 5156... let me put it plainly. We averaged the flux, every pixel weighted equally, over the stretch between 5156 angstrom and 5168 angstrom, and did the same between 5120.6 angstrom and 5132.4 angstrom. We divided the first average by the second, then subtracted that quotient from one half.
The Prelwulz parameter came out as -0.465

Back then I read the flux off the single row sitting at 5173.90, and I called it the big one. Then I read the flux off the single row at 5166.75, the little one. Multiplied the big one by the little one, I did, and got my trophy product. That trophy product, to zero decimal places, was 52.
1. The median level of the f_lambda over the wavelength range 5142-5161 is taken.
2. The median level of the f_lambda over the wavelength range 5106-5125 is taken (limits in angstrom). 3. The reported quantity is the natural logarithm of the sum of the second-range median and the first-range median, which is 2.80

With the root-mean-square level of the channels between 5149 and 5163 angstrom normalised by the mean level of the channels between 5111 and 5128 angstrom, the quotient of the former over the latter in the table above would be 1.00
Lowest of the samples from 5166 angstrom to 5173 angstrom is 6.901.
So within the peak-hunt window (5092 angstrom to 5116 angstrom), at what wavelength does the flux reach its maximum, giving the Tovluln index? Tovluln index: 5098.21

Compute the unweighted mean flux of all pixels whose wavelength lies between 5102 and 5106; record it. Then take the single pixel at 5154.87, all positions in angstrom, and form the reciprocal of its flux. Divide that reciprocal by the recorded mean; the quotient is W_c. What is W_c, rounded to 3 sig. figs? 0.0142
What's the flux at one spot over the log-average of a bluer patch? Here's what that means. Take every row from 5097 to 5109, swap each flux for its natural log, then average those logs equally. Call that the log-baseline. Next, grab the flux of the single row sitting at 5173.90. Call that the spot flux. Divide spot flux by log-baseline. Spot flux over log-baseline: 3.27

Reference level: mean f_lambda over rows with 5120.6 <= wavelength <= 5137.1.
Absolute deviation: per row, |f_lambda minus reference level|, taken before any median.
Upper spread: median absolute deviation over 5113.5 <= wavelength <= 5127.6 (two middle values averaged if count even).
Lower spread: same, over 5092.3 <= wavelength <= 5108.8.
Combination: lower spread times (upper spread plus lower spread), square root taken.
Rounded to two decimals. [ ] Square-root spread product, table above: 0.32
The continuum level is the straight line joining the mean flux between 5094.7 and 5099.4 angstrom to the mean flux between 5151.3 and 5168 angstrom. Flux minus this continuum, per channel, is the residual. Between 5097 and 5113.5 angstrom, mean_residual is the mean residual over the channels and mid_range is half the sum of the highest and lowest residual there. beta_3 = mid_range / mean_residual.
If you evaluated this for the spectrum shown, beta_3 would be 1.02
